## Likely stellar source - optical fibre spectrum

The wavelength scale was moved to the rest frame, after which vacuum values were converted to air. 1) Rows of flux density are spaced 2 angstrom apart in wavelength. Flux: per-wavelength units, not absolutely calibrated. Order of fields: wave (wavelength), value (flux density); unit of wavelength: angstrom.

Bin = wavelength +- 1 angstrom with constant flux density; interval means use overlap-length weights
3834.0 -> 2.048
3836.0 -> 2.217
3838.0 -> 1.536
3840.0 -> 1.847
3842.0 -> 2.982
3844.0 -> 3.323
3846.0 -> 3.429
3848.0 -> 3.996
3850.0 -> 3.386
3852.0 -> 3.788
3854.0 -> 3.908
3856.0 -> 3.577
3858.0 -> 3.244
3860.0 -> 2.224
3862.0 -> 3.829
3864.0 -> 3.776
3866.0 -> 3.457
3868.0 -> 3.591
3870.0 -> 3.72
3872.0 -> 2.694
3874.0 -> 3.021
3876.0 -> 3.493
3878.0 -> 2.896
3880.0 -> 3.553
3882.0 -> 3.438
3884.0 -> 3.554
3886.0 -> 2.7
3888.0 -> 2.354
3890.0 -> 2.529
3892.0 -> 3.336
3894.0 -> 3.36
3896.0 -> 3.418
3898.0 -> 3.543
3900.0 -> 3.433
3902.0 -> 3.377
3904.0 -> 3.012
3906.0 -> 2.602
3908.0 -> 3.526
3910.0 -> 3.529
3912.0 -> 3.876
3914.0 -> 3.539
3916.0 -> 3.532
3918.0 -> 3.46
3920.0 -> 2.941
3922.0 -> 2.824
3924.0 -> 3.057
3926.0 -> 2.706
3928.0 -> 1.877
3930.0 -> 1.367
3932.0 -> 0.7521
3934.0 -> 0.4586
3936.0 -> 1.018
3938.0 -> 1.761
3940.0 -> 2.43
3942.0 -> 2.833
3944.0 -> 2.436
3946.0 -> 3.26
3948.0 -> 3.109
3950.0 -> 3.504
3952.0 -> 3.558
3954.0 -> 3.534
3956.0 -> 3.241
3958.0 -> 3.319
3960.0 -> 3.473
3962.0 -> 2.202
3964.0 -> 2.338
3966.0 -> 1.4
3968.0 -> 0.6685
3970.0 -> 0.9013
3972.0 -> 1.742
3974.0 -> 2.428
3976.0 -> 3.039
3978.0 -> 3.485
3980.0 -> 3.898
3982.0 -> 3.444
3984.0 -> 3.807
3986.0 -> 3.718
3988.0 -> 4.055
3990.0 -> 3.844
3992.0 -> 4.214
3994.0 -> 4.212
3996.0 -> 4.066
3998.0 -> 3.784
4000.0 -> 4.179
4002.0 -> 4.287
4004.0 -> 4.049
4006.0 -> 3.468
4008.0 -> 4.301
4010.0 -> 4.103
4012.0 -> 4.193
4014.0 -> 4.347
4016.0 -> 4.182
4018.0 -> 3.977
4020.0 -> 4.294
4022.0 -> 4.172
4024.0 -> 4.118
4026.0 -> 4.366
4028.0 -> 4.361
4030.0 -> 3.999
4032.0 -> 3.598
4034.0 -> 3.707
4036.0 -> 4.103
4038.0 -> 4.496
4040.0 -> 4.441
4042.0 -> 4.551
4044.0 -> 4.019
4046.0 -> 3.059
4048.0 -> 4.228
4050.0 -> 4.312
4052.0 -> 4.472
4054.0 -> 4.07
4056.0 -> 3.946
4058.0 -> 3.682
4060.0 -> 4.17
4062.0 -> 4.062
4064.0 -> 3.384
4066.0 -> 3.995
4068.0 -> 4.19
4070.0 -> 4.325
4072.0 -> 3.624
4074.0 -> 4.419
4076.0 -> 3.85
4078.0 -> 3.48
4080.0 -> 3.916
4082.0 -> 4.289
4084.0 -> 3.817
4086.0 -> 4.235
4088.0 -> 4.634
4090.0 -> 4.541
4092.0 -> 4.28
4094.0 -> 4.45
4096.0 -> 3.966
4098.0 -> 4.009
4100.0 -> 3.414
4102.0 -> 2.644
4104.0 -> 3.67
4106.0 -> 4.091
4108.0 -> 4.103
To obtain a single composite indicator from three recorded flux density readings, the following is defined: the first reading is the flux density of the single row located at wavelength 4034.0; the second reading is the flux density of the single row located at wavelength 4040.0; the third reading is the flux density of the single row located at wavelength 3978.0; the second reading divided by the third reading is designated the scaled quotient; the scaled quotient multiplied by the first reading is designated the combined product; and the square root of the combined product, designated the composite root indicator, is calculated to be 2.17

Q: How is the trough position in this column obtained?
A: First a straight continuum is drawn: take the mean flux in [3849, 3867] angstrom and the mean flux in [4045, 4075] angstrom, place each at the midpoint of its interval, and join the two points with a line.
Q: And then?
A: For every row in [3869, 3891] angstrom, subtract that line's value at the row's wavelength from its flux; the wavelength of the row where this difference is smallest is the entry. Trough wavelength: 3888.0 angstrom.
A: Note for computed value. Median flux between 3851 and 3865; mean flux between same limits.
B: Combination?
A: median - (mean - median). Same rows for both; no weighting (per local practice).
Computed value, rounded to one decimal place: 4.1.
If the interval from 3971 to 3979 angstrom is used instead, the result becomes 2.8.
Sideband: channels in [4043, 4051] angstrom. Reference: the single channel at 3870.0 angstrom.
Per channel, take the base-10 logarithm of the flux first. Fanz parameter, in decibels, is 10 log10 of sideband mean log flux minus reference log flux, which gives -18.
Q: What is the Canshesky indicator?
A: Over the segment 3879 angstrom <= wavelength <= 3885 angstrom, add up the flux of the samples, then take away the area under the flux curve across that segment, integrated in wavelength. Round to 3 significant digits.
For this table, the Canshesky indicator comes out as -10.5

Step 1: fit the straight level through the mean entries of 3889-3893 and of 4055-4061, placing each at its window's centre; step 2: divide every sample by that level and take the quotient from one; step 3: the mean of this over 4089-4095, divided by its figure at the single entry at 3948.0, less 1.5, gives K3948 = -2.9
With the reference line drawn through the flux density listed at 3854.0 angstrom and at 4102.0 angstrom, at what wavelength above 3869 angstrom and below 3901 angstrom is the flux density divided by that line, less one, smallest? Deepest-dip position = 3888.0 angstrom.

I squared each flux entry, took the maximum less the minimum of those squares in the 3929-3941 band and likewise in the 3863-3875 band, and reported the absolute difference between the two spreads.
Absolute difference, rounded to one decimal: 1.3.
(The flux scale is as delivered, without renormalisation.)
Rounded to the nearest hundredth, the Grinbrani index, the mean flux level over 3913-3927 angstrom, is 3.15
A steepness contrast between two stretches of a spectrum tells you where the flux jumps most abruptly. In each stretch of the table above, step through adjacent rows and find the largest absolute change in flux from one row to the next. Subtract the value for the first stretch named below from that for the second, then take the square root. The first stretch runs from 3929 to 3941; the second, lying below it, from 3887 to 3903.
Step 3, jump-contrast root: 0.3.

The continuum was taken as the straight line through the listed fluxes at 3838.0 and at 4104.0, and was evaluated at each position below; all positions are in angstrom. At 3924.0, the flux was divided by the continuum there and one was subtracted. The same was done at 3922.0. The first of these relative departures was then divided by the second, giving 1.3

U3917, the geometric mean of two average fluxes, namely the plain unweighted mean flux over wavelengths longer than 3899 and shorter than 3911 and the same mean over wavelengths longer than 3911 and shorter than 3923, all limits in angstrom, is 3.30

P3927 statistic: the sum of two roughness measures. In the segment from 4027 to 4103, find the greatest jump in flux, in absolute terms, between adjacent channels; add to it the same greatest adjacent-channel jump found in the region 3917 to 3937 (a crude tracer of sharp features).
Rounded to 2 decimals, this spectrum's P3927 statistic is 2.00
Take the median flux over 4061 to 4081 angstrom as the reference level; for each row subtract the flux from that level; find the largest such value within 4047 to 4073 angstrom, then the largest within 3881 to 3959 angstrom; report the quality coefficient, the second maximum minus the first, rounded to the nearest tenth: 2.9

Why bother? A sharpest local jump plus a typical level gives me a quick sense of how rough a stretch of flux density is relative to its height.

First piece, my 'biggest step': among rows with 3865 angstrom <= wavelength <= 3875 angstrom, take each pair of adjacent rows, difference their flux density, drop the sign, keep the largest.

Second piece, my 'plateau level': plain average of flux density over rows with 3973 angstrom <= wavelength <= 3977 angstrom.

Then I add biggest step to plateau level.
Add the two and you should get 3.8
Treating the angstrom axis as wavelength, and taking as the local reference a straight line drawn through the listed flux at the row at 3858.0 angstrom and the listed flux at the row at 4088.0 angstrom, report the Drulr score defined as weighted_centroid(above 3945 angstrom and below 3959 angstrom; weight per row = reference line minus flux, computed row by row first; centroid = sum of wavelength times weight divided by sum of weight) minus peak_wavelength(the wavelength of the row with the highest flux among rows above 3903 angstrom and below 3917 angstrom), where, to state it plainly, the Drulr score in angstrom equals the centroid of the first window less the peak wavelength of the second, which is 39.9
